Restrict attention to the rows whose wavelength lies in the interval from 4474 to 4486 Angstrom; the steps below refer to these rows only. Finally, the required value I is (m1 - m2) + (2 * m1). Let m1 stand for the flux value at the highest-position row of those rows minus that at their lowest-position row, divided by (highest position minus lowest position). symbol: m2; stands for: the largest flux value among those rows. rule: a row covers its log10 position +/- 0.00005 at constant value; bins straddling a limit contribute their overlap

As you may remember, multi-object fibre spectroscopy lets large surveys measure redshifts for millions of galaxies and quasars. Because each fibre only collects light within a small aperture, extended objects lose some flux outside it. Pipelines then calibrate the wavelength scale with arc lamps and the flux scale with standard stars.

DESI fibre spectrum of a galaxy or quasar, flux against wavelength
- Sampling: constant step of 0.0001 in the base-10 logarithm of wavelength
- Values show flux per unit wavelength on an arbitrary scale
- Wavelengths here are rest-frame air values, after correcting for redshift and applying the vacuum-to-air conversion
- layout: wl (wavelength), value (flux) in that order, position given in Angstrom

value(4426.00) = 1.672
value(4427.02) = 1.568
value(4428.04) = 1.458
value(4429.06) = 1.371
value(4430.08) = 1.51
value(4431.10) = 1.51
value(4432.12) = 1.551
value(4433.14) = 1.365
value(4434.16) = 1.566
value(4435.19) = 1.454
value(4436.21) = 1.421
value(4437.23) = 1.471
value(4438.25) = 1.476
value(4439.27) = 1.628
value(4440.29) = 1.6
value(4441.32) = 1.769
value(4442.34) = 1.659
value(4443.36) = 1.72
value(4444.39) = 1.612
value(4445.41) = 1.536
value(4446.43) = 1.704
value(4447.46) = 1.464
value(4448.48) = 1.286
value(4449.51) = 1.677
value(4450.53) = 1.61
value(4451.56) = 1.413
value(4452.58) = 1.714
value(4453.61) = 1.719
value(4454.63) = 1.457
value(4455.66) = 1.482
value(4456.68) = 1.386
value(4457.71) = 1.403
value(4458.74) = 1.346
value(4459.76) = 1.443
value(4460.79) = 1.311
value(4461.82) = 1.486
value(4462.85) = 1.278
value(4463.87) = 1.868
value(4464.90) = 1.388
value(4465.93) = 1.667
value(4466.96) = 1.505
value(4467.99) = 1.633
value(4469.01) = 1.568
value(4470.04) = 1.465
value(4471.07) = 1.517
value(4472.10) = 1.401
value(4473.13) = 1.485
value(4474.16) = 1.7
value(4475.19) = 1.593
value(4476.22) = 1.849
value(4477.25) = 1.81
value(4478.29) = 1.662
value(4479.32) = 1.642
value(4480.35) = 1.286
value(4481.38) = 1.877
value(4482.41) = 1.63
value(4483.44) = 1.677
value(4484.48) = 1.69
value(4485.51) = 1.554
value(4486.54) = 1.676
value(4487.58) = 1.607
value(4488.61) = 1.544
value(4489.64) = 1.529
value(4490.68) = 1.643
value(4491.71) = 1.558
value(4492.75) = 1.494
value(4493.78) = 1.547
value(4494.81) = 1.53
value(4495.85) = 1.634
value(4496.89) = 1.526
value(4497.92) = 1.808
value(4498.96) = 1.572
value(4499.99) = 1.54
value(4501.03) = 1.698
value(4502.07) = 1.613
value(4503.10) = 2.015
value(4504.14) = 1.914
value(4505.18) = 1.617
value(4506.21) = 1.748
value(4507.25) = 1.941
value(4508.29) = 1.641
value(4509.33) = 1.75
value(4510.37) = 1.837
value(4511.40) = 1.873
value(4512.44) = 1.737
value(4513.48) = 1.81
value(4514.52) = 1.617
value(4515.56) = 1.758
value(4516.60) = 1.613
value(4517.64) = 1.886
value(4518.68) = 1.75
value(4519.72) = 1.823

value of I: -1.92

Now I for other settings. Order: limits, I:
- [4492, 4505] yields -1.90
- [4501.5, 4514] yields -1.96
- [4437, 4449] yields -1.82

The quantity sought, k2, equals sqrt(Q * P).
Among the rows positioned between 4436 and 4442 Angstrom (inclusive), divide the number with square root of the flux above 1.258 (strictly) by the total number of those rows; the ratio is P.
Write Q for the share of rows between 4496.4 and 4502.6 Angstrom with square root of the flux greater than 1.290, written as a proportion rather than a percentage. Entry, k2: 0.41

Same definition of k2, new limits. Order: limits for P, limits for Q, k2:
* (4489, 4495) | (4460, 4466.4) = 0.24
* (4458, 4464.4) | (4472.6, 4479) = 0.29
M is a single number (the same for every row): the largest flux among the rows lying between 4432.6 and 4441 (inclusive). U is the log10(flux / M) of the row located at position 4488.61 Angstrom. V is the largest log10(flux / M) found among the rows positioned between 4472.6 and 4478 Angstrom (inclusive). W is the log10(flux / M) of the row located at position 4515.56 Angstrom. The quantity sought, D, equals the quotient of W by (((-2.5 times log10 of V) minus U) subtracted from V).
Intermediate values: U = -0.02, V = 0.055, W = 0.033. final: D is -0.011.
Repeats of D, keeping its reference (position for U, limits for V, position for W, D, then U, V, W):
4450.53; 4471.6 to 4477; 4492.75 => 0.012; 0.00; 0.055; -0.037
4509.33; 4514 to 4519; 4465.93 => -0.004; 0.03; 0.064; 0.010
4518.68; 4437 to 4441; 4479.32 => 0.000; 0.03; 0.000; 0.004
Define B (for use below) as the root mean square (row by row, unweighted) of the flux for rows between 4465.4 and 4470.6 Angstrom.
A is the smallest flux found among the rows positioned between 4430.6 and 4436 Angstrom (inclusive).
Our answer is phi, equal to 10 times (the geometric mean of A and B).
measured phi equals 14.6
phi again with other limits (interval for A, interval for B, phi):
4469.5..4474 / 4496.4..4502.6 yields 15.1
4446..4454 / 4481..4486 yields 14.7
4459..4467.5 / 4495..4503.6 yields 14.7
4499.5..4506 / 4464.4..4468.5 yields 15.5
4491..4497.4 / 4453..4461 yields 14.7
